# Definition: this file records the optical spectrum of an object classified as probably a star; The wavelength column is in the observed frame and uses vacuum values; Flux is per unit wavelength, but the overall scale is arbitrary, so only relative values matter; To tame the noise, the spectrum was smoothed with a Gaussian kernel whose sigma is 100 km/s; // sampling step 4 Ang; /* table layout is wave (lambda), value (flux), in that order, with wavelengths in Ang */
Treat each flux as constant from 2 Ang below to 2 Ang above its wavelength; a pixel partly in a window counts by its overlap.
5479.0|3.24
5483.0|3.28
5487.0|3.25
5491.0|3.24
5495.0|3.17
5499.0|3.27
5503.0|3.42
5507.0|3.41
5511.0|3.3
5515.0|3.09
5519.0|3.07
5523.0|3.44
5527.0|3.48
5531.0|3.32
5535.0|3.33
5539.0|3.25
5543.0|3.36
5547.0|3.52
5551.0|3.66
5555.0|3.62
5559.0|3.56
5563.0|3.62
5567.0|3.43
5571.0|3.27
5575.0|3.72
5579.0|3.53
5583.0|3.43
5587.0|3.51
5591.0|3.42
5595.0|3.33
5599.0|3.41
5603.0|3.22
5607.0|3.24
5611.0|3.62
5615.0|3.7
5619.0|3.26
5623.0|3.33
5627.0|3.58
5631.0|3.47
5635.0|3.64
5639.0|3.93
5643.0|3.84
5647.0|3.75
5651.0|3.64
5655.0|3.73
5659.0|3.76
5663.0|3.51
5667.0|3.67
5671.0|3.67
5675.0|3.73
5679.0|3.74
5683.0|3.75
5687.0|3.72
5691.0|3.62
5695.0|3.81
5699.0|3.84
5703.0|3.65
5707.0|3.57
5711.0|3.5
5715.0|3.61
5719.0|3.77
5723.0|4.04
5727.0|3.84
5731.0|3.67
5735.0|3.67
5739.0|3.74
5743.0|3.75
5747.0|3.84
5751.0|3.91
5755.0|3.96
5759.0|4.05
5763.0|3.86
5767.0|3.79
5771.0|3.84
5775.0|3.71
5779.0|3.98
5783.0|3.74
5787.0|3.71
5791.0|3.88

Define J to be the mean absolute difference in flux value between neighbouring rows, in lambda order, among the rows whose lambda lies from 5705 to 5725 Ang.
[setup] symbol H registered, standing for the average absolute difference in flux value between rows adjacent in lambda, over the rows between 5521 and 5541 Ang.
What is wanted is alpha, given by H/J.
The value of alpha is 0.5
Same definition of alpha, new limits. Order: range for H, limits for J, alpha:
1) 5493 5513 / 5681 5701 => 1.1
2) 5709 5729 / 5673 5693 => 4.9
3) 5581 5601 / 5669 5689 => 3.1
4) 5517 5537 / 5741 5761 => 1.9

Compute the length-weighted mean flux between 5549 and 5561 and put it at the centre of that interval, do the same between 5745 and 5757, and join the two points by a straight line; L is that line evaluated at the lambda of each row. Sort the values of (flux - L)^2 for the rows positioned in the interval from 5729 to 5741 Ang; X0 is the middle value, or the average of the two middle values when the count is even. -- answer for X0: 0.042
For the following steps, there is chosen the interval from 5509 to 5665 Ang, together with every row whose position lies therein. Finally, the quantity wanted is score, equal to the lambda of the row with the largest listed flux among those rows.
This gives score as 5639.0 Ang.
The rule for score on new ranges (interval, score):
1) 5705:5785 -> 5759.0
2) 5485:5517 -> 5503.0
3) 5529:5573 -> 5551.0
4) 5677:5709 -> 5699.0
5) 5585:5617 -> 5615.0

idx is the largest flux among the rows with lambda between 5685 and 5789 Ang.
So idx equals 4.05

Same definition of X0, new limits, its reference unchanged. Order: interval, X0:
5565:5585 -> 0.040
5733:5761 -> 0.018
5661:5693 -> 0.010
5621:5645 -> 0.028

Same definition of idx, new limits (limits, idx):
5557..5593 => 3.72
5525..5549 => 3.52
